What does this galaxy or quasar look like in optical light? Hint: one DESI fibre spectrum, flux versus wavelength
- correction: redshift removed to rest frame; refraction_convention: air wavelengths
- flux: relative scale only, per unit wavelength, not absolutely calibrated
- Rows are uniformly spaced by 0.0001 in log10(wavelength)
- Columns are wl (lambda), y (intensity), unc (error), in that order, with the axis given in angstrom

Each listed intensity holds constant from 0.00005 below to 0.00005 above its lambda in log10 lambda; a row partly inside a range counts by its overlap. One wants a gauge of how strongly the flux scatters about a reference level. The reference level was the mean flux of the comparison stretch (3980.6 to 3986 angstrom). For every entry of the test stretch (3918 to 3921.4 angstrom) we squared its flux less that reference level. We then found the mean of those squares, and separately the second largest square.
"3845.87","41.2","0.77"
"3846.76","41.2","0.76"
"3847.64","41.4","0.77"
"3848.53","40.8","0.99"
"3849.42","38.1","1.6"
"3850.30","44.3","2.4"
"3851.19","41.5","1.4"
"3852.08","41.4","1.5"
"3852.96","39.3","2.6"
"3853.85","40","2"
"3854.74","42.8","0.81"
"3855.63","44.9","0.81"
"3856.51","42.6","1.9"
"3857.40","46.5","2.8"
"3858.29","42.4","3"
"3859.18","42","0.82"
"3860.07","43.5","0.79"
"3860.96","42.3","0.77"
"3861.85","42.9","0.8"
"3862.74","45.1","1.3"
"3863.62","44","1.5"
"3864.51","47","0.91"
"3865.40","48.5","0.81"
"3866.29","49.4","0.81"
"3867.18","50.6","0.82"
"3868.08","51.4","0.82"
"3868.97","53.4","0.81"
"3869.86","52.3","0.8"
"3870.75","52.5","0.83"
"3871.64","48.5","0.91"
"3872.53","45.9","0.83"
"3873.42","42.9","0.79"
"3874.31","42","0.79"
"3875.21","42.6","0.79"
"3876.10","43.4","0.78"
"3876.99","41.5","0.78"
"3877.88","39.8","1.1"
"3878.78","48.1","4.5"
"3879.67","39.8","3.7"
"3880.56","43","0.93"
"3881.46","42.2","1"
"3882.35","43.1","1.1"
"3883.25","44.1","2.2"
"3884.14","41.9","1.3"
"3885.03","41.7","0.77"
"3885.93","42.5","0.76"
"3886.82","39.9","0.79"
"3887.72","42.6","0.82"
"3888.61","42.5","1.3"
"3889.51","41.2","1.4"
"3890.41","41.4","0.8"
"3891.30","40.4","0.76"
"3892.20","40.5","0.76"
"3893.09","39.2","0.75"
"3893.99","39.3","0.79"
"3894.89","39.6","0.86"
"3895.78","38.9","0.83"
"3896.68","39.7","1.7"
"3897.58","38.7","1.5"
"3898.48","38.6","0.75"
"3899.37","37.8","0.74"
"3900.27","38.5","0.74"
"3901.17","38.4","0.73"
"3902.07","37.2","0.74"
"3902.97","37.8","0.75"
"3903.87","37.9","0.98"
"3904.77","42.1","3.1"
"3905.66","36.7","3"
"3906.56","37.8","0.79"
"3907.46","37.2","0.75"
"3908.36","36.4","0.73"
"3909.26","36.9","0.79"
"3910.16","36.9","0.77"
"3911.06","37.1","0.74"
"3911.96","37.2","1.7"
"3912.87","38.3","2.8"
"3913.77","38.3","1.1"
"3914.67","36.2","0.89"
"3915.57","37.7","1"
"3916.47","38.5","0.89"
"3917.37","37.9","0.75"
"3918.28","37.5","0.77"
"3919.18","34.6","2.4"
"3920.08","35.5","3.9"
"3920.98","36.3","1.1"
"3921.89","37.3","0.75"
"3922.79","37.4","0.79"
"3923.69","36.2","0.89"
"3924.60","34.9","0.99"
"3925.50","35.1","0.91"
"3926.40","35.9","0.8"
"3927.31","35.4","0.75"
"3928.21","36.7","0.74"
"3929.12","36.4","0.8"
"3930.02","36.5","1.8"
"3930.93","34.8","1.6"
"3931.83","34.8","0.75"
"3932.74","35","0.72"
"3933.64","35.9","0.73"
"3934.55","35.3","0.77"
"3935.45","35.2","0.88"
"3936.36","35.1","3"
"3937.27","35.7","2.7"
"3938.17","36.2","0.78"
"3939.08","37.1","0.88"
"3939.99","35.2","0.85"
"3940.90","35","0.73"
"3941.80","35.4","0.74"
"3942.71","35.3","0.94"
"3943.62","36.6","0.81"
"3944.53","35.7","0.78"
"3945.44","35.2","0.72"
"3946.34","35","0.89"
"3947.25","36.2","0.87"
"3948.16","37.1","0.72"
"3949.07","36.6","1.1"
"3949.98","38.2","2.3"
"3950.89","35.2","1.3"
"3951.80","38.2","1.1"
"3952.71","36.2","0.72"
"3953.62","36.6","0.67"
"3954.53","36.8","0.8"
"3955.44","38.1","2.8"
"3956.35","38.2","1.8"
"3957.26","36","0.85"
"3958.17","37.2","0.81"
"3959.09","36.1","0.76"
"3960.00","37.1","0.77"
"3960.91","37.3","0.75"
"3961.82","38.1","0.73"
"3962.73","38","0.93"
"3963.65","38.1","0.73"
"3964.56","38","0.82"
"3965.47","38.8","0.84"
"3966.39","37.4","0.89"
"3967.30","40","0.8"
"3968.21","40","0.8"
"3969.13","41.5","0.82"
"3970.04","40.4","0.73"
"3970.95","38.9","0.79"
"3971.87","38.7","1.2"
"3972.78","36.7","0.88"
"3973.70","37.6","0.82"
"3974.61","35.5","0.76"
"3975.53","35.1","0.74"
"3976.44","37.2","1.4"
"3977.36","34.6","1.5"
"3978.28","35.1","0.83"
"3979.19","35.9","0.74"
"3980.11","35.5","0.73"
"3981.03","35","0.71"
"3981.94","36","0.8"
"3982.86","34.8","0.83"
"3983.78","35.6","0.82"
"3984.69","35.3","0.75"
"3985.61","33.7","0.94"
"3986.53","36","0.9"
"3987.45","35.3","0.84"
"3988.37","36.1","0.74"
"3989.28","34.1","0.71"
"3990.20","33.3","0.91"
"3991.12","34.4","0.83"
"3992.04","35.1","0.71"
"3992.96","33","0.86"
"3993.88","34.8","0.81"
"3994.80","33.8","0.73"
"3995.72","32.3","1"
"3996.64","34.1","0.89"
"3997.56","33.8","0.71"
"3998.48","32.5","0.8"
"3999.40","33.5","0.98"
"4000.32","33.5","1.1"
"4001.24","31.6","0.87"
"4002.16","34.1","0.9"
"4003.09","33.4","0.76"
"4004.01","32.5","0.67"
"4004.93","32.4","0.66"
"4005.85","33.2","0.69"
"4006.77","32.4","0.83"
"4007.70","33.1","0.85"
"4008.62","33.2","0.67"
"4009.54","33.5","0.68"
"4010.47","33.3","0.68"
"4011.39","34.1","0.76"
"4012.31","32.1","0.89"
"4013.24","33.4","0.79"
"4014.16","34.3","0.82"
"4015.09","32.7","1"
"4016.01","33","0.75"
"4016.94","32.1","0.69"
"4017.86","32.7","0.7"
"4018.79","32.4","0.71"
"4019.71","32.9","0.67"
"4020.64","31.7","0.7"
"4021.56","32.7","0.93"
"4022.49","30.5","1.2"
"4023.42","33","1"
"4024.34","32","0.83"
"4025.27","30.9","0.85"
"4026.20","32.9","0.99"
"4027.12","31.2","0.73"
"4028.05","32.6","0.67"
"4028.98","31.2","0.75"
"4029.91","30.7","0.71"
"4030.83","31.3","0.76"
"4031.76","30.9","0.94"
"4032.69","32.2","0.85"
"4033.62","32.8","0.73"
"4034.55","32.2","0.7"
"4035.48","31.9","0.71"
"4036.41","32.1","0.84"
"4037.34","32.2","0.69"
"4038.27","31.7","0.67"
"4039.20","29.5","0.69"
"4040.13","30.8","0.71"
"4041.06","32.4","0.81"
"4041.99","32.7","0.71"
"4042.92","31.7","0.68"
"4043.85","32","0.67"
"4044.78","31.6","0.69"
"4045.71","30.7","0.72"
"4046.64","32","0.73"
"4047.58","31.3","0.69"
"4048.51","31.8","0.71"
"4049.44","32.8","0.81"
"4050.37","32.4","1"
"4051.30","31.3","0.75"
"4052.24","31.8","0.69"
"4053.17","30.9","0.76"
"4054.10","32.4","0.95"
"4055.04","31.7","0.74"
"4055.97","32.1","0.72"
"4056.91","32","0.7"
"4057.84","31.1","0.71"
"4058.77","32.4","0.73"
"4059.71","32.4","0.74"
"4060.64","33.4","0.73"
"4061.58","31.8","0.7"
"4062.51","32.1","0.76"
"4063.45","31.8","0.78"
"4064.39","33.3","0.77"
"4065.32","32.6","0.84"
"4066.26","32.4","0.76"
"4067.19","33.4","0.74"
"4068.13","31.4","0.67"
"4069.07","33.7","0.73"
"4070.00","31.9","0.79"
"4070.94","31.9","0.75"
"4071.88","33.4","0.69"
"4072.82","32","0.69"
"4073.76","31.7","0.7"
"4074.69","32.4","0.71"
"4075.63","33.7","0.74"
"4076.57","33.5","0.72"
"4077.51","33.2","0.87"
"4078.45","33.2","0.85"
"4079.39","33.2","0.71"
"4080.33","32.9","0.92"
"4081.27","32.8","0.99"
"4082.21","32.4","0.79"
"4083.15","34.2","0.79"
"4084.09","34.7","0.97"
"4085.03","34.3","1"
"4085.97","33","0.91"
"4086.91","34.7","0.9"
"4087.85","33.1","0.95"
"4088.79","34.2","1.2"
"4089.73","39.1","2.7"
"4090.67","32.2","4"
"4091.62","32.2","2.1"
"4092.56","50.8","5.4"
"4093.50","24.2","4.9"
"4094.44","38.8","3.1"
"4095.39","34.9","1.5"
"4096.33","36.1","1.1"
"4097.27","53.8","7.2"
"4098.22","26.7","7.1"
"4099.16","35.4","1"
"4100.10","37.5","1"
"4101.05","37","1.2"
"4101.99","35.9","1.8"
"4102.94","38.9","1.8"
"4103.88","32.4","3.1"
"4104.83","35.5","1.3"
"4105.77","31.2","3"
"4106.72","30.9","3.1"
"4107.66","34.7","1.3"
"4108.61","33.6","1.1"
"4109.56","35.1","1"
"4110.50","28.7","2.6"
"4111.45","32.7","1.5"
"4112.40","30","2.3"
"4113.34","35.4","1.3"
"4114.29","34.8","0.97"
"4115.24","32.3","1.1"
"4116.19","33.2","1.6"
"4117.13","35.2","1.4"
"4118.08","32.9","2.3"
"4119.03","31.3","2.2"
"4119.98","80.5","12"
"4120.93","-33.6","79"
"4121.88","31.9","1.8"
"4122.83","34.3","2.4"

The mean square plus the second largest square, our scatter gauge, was 3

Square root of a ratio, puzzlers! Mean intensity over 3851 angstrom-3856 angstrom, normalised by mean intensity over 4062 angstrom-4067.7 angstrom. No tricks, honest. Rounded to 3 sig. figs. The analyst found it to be 1.13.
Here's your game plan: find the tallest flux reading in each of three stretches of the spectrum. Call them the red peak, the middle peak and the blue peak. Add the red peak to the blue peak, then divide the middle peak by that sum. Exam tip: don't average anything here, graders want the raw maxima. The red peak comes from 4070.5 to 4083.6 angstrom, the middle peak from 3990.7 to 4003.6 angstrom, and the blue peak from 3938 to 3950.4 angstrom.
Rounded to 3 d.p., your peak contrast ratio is 0.485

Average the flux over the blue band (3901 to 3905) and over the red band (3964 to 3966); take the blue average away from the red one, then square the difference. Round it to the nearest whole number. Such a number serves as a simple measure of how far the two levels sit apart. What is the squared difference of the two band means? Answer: 0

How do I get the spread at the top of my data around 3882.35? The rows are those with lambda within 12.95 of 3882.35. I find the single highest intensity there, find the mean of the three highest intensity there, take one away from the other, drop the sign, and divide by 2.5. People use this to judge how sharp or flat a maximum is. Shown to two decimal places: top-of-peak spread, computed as 0.56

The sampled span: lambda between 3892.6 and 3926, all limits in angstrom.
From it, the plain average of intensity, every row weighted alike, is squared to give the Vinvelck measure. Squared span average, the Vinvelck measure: 1415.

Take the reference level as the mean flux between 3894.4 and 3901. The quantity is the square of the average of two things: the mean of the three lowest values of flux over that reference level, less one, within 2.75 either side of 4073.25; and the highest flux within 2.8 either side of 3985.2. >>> 321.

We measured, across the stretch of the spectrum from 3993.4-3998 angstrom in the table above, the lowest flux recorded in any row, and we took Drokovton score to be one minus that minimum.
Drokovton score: -31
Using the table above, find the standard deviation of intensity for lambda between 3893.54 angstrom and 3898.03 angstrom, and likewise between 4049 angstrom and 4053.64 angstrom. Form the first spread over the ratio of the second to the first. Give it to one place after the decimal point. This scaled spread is 0.2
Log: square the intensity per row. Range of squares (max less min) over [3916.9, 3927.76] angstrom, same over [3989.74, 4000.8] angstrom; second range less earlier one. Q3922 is -51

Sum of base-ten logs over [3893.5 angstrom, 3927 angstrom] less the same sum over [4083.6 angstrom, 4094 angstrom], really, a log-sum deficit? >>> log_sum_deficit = 41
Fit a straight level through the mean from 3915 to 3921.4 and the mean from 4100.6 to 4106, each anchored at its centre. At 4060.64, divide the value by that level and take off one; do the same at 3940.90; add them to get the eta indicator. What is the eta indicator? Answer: -0.11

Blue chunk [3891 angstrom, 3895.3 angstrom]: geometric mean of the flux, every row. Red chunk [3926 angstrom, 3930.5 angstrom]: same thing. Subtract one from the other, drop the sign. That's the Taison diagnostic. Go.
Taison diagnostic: 3.6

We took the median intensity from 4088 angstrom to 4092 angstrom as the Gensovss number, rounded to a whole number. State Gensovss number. 33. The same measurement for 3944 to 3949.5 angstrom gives 36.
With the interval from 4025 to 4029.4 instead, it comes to 31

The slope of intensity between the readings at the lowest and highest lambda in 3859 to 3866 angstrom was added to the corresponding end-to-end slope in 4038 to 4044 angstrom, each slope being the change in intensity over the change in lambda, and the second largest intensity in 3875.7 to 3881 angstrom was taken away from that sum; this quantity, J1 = -42.3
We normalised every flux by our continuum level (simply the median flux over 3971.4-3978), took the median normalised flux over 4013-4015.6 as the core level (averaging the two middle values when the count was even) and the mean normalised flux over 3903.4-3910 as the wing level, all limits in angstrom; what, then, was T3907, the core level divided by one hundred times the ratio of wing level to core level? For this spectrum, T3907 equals 0.0080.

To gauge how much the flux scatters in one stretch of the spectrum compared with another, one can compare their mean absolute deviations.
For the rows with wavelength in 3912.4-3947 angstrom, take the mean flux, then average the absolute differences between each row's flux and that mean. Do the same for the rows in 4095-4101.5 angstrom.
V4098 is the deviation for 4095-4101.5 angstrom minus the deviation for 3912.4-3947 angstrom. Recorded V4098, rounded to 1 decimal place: 3.8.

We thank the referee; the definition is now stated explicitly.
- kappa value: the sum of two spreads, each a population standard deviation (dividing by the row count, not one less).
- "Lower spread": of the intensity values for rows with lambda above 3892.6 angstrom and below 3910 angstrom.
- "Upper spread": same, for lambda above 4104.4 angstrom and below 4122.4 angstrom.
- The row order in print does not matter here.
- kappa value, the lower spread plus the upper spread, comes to 20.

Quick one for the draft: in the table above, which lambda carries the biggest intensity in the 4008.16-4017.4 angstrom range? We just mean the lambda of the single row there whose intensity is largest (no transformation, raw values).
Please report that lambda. 4014.16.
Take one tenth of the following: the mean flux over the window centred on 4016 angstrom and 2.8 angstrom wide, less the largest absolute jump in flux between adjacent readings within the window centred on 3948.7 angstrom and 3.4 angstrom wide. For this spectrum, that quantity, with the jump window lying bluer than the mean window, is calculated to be 3.10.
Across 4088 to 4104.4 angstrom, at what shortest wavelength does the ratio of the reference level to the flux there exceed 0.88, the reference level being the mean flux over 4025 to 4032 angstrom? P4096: 4088.79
